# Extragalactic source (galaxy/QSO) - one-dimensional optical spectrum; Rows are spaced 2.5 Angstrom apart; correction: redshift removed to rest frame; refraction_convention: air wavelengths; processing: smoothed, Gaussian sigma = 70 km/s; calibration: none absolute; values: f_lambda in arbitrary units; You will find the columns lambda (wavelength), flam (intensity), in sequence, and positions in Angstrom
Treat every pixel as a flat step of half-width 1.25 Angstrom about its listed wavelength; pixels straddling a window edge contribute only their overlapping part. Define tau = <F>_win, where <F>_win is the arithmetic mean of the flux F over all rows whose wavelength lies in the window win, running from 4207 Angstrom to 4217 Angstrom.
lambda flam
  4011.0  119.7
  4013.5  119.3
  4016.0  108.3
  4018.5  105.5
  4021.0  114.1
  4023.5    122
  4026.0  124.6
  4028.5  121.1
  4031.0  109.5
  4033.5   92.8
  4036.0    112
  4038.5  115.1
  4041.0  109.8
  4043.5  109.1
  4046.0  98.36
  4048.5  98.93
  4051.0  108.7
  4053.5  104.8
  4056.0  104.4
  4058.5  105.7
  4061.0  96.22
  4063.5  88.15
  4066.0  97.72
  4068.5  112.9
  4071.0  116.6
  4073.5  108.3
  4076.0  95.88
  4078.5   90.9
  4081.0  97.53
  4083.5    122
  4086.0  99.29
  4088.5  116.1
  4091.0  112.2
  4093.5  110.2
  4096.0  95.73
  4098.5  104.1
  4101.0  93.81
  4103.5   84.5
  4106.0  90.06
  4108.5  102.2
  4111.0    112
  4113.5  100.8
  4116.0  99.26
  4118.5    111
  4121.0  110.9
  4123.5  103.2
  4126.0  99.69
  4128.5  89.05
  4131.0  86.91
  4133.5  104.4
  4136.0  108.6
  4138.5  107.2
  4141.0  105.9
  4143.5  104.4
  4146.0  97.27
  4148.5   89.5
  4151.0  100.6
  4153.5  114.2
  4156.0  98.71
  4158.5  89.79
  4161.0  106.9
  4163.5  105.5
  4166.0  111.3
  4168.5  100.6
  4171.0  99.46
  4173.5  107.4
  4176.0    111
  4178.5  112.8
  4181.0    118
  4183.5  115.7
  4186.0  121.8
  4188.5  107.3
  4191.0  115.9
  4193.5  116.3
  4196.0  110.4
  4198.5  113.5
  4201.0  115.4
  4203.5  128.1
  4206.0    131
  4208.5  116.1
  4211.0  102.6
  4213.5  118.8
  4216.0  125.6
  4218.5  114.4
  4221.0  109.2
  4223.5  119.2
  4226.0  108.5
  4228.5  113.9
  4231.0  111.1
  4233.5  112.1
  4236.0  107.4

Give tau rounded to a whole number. 116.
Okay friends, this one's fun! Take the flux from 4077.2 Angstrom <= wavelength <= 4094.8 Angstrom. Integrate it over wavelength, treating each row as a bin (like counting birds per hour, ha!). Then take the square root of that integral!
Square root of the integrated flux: 43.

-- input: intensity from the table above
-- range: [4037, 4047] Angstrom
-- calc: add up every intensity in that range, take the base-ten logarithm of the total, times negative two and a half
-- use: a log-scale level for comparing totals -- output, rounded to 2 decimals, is -6.59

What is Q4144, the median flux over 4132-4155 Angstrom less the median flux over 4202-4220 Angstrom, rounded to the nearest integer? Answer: -14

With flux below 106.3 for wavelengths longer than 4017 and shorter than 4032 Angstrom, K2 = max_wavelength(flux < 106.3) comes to 4018.5 Angstrom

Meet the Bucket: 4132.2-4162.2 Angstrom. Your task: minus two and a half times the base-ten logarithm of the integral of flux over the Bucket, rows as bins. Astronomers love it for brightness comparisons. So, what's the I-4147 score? -8.72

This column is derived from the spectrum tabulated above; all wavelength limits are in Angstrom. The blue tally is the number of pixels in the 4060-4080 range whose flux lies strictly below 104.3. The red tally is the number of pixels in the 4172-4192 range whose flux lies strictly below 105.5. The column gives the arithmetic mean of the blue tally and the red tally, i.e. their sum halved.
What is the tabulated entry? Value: 2.5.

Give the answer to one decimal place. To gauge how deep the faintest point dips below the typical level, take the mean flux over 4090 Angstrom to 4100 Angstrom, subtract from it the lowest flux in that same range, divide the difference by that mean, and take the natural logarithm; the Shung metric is -2.4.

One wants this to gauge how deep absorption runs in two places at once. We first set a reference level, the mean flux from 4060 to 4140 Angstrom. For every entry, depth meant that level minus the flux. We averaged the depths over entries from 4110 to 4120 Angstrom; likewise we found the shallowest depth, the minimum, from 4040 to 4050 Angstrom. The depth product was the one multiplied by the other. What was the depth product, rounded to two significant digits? 28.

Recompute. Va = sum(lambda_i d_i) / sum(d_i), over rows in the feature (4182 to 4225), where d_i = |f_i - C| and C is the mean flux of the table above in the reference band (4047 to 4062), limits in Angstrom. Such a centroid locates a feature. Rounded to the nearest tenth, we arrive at 4204.0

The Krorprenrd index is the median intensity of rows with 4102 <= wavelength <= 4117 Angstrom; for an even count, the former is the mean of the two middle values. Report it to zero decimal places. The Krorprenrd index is 100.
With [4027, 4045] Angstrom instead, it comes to 110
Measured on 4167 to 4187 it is 112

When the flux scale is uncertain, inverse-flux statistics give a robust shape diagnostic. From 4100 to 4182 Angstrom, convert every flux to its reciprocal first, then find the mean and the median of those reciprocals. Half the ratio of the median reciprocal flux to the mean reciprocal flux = 0.492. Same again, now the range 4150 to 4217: 0.491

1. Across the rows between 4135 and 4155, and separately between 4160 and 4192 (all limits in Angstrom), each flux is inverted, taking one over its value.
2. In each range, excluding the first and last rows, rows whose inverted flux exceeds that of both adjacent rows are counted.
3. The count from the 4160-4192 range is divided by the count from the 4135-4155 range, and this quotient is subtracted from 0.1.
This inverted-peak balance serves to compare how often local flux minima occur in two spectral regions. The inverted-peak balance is -3.9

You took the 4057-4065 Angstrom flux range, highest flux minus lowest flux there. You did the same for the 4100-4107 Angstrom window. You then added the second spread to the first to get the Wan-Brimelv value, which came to 27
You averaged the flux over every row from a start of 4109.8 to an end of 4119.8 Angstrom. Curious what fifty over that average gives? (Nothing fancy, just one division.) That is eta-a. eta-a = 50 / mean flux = 0.47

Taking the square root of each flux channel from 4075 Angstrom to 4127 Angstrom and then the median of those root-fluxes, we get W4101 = 10.0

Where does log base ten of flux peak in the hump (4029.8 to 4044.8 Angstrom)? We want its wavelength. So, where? 4038.5 Angstrom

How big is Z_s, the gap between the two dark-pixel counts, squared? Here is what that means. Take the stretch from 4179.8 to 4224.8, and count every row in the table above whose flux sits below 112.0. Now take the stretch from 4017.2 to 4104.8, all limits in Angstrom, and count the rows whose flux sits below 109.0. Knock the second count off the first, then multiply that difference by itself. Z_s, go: 256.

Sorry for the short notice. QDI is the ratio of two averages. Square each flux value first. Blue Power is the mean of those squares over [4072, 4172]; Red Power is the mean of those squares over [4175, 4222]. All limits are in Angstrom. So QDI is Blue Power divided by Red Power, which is 0.78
